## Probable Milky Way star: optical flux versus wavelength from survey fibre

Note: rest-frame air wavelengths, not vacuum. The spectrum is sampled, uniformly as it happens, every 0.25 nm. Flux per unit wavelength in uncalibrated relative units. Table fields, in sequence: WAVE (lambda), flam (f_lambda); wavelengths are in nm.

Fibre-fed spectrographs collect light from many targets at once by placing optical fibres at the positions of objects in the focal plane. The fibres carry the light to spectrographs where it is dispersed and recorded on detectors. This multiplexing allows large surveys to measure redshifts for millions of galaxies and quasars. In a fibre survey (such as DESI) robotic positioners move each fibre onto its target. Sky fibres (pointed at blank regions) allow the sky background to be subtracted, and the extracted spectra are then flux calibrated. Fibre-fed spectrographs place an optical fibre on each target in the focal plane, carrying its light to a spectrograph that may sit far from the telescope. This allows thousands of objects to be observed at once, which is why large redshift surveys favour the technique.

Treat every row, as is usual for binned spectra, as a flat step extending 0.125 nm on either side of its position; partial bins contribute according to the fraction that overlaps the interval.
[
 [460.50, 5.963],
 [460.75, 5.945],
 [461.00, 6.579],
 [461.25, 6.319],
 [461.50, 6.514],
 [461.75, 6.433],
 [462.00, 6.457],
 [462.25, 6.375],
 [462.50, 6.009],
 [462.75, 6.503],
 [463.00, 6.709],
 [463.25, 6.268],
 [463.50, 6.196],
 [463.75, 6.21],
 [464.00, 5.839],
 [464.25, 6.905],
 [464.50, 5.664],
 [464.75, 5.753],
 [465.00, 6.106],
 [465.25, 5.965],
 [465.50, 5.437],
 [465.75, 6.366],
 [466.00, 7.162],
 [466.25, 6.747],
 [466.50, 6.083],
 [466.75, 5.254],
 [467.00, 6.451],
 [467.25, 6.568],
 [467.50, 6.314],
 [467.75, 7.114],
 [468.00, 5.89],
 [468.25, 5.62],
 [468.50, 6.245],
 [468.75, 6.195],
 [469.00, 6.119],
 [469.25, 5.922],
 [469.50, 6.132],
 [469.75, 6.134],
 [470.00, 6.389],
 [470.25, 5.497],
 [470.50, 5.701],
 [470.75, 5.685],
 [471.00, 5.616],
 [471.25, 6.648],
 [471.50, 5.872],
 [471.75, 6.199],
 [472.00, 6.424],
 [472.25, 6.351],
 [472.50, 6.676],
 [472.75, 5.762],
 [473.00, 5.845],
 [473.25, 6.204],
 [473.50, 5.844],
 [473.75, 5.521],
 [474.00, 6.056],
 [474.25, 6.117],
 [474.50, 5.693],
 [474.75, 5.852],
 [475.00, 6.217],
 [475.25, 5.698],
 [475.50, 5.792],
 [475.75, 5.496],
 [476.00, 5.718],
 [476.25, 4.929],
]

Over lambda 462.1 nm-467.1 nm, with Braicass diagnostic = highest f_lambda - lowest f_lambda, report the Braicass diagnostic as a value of 1.9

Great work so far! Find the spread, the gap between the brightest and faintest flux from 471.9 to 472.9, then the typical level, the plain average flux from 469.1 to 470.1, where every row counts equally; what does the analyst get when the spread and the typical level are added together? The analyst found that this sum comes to 7.1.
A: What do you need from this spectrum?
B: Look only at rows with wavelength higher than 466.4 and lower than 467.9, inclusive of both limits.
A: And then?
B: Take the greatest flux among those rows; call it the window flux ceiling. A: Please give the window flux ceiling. 7.114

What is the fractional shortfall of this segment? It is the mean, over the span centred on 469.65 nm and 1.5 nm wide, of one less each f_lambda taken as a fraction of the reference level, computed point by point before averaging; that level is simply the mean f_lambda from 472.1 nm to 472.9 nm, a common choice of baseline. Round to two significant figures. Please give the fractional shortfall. 0.037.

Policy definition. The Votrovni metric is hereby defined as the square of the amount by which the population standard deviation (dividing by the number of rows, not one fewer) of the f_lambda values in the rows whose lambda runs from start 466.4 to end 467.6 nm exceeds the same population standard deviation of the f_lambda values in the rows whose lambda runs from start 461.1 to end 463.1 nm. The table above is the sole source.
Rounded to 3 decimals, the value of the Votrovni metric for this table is 0.079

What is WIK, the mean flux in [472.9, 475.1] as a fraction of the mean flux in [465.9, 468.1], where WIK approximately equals 0.93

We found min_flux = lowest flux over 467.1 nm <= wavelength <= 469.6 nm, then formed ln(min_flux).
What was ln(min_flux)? 1.73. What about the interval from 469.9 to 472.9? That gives 1.70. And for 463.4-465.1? 1.73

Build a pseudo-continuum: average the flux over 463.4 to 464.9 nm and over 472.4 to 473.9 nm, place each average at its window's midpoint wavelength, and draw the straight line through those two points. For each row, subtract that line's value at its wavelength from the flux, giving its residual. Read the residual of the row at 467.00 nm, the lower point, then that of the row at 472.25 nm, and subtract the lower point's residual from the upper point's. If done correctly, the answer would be 0.0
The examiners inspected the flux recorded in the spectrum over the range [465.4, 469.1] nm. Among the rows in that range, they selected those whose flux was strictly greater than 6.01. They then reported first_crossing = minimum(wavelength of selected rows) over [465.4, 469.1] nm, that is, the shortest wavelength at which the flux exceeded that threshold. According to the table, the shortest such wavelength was 465.75 nm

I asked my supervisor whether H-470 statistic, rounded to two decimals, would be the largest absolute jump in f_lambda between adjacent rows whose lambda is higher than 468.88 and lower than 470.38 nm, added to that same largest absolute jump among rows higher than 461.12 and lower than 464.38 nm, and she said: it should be 1.96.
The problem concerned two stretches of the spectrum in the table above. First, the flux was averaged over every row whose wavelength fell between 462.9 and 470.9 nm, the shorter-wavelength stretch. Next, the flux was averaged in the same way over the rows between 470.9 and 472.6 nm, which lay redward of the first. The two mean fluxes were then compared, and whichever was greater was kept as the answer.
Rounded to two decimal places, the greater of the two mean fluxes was 6.26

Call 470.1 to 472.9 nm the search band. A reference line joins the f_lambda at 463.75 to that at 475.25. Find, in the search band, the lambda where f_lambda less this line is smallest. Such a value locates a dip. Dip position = 470.25 nm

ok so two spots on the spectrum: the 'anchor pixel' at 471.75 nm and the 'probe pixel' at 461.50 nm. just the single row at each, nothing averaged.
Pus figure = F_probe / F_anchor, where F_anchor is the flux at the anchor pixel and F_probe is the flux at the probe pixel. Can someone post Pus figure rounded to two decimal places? 1.05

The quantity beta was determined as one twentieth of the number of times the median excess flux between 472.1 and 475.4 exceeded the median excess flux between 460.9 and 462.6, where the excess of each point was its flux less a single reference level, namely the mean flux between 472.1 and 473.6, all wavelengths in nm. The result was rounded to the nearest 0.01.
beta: -0.04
